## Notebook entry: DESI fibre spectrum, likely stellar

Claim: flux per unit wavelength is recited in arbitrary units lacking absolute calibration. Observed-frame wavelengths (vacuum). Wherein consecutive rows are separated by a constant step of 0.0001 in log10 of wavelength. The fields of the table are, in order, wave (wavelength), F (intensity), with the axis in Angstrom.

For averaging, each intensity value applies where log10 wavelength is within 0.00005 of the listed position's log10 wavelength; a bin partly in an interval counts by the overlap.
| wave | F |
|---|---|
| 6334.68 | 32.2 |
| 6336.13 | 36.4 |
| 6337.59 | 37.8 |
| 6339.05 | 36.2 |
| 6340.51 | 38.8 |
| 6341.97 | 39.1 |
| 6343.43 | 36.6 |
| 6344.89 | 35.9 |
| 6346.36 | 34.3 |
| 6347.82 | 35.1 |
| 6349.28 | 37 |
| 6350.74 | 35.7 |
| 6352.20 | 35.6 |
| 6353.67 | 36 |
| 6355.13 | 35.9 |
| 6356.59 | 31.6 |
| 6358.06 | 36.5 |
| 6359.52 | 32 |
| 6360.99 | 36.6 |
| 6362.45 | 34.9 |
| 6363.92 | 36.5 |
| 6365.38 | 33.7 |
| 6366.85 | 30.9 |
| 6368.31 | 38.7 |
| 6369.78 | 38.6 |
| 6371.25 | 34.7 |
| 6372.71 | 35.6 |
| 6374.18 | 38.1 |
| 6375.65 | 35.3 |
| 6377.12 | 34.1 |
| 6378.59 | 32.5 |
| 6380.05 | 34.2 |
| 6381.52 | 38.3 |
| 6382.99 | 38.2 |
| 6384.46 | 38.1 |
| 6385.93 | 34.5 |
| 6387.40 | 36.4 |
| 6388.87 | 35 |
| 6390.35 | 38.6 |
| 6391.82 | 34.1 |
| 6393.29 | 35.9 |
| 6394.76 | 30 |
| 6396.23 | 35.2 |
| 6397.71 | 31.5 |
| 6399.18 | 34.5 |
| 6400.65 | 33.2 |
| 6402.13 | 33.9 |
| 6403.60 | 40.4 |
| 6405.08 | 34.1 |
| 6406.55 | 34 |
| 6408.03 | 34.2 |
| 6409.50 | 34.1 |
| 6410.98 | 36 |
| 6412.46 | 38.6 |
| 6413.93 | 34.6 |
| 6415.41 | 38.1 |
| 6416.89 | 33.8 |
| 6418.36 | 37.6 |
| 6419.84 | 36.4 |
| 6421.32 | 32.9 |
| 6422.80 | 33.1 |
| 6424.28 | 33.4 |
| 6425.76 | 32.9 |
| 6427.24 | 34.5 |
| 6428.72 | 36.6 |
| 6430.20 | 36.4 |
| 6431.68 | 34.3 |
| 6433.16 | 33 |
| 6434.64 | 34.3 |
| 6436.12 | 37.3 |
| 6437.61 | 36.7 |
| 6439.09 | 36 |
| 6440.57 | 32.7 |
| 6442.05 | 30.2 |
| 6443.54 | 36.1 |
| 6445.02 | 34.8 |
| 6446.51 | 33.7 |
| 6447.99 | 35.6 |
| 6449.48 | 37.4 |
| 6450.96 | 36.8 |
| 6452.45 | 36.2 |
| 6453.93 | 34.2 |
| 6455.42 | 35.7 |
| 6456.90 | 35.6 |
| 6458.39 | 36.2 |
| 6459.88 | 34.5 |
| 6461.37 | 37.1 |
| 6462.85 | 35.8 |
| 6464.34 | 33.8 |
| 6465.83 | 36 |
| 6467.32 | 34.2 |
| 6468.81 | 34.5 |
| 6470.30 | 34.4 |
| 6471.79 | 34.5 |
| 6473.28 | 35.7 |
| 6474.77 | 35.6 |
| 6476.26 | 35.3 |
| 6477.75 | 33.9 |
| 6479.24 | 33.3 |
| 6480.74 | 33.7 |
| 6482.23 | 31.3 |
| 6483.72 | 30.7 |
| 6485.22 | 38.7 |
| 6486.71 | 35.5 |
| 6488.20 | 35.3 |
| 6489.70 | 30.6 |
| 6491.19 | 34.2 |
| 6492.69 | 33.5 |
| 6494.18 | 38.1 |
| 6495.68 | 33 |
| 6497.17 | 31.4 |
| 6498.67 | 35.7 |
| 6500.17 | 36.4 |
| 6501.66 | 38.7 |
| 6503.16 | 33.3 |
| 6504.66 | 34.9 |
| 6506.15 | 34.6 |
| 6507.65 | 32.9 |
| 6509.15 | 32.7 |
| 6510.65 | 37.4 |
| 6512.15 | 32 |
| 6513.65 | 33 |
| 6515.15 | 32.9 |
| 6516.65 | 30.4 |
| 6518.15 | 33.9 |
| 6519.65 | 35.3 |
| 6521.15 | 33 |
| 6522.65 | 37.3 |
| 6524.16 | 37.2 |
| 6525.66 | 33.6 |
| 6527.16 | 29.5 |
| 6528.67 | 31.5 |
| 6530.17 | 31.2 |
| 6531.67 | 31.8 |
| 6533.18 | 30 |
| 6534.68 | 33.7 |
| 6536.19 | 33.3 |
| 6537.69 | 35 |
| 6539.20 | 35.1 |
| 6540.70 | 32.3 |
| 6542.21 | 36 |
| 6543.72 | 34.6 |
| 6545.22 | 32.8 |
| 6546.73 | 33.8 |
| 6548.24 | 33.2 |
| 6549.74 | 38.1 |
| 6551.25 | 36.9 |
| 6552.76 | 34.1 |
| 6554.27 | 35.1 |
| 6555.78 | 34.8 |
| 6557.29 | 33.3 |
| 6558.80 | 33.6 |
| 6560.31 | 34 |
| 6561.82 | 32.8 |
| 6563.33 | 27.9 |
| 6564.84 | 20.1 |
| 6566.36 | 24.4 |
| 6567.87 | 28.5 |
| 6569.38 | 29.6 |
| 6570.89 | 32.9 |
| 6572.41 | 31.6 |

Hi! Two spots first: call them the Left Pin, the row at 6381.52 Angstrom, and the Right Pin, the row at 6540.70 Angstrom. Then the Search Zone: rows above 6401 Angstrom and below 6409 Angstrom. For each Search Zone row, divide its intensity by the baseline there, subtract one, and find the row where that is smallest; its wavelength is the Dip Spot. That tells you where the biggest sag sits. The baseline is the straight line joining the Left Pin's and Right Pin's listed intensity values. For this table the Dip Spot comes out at 6402.13 Angstrom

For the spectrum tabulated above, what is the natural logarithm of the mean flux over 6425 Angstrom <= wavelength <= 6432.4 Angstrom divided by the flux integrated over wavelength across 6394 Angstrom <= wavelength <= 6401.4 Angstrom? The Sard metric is -1.94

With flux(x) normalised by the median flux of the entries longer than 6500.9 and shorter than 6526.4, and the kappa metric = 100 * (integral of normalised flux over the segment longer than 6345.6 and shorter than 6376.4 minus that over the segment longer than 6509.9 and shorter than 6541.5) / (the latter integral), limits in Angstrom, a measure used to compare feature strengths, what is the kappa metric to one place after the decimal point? 3.6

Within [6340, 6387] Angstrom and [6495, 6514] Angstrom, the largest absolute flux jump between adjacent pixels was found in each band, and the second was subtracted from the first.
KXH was 2.4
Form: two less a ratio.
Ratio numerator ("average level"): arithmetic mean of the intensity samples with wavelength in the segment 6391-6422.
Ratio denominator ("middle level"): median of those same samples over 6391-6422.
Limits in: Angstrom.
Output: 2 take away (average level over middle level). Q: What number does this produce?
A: 0.98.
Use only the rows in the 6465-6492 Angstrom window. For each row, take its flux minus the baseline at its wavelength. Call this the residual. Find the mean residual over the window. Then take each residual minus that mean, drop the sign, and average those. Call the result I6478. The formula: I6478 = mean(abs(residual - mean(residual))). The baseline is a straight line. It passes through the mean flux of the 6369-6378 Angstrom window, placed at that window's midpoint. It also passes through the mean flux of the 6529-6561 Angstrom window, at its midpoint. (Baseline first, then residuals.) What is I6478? 1.36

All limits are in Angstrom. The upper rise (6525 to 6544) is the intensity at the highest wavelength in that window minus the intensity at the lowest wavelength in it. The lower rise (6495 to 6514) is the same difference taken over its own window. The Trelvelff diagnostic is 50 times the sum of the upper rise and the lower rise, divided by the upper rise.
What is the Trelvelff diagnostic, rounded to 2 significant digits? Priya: 50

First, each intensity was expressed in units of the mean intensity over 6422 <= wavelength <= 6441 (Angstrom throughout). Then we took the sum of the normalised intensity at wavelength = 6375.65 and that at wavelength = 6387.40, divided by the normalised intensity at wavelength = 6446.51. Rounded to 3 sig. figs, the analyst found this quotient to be 2.13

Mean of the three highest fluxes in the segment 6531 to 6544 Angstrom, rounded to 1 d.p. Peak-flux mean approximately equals 35.4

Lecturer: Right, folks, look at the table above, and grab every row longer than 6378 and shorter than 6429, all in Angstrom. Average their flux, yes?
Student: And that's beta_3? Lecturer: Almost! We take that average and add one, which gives 36.1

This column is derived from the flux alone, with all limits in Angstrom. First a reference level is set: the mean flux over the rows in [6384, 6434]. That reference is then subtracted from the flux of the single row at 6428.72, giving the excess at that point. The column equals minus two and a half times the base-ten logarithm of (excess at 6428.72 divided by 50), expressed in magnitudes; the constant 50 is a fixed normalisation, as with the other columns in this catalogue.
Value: 3.7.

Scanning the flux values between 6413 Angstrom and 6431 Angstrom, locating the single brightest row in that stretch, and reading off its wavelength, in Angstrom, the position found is 6415.41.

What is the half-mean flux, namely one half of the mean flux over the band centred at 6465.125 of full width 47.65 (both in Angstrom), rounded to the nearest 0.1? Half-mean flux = 17.4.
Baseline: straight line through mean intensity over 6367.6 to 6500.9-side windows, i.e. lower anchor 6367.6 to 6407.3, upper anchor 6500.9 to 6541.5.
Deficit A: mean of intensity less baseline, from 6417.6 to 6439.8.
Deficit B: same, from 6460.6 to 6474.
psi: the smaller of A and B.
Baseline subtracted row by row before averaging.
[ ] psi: 0.14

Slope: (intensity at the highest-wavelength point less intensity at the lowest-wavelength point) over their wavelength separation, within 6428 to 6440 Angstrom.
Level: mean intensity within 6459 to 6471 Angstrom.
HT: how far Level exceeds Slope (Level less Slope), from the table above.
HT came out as 35.1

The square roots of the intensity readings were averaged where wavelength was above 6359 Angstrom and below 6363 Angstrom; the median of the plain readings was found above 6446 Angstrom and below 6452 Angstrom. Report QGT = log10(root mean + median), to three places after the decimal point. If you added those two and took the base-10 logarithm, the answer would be 1.624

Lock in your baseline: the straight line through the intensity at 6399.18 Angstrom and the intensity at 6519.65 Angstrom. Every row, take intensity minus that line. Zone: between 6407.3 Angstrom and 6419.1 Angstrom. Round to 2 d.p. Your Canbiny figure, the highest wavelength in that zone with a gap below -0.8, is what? 6416.89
